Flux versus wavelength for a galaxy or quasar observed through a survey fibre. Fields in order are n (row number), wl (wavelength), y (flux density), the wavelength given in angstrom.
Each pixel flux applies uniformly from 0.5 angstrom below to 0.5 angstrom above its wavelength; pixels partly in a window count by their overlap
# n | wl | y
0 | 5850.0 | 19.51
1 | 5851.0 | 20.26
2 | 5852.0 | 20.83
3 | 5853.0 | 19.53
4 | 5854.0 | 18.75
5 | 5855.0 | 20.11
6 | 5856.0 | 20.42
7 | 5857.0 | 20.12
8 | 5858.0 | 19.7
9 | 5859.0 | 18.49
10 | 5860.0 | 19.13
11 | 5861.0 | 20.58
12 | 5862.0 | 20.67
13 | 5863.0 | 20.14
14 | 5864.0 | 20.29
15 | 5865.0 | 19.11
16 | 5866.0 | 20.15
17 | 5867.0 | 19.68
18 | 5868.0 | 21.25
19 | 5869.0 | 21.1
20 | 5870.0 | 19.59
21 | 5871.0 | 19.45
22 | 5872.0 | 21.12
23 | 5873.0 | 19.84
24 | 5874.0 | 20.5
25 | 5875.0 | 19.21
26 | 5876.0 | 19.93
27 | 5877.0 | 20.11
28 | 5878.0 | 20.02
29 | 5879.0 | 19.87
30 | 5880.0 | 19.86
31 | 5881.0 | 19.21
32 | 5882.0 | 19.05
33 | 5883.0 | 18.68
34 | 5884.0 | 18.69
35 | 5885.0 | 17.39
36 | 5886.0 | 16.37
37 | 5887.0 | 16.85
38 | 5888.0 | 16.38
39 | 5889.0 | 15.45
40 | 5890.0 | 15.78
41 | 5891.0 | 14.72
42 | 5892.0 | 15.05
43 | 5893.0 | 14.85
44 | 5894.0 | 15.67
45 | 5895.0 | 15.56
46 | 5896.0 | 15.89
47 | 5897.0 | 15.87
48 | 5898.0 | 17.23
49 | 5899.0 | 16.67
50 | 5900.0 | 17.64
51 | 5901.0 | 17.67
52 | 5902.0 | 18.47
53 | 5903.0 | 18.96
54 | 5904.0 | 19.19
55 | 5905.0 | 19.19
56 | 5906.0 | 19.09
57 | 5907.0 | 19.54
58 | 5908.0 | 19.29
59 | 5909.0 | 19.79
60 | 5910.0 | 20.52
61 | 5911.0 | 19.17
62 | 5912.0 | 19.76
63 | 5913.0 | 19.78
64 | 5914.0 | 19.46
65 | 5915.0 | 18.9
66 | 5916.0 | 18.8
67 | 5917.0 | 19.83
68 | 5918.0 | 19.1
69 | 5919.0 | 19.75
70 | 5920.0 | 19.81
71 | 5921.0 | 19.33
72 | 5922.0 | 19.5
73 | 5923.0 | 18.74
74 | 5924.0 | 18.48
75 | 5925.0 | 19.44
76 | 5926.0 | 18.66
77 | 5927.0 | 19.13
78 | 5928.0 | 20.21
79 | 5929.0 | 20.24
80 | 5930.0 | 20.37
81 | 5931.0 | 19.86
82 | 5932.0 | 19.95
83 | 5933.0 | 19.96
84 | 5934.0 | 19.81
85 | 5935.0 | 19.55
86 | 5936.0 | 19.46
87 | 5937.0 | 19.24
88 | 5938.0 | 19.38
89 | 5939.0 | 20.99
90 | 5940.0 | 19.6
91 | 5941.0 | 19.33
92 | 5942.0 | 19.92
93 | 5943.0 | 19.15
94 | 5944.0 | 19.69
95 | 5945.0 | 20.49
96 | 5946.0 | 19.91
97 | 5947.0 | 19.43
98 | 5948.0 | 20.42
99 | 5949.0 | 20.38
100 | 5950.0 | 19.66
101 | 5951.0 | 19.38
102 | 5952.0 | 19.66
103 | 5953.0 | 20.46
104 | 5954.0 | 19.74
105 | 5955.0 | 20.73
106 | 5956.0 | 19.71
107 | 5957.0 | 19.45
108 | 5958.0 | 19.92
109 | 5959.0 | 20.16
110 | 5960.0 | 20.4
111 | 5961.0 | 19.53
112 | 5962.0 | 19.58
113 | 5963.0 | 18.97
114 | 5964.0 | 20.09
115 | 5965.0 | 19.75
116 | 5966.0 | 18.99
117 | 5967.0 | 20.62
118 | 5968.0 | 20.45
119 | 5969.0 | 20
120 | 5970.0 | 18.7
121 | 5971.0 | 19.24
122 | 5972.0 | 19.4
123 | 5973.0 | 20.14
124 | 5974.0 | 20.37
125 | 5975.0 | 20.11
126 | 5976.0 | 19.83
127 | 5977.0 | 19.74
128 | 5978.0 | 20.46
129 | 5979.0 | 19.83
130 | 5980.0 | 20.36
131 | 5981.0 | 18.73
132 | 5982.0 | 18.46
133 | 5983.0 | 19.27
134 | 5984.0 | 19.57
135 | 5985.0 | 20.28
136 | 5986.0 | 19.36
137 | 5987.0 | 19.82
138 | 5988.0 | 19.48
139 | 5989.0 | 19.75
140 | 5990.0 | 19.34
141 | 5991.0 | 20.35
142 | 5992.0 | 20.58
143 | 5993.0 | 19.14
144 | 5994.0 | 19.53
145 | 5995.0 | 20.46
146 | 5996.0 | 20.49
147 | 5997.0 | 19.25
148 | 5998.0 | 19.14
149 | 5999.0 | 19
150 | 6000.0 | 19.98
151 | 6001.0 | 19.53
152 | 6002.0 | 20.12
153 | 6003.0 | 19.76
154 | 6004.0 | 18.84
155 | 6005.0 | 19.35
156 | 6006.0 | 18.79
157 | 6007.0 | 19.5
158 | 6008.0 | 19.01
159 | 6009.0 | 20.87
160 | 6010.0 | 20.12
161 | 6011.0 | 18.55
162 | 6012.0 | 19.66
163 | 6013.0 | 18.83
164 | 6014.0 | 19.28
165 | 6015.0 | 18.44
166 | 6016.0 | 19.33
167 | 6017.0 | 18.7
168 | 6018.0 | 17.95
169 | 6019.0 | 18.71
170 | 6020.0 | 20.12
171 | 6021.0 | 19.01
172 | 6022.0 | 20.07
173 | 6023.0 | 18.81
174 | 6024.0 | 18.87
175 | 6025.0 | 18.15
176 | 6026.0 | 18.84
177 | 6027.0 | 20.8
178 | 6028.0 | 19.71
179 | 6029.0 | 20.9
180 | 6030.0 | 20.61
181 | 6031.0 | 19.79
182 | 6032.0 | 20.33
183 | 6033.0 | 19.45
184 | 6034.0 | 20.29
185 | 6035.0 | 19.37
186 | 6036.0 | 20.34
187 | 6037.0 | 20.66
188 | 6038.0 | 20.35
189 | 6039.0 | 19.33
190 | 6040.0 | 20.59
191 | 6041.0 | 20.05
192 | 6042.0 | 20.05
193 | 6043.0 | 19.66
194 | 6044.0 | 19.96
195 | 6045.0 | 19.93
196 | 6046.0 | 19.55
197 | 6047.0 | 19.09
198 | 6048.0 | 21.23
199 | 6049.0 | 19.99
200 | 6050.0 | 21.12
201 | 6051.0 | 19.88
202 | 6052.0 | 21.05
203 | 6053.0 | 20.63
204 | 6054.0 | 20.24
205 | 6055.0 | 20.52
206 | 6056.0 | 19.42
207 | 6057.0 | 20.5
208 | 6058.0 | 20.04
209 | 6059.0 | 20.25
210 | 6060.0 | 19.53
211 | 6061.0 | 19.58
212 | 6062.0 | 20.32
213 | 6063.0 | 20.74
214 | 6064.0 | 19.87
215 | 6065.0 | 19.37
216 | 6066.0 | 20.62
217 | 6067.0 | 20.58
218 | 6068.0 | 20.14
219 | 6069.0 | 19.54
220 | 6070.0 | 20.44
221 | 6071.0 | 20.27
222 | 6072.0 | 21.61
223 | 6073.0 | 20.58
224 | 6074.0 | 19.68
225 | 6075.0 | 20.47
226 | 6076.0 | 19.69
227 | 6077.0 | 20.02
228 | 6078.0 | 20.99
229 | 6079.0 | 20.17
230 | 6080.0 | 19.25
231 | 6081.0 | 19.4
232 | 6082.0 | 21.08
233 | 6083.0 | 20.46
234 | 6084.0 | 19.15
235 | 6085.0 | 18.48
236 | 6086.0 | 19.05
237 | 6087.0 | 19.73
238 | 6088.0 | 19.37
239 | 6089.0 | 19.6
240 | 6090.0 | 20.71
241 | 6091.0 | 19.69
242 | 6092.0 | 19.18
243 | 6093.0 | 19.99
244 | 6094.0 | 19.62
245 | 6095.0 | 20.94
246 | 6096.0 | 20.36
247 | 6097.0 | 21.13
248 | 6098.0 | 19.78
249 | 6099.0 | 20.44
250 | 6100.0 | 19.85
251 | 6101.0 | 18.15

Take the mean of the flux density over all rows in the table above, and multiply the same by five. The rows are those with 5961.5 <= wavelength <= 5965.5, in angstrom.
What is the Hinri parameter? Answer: 98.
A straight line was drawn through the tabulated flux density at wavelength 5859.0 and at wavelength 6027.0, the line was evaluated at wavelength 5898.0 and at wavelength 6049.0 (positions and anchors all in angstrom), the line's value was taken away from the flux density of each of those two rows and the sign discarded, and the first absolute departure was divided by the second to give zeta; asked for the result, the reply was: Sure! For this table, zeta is 1.6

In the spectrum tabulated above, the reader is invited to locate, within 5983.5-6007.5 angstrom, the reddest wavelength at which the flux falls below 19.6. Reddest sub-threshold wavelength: 6007.0 angstrom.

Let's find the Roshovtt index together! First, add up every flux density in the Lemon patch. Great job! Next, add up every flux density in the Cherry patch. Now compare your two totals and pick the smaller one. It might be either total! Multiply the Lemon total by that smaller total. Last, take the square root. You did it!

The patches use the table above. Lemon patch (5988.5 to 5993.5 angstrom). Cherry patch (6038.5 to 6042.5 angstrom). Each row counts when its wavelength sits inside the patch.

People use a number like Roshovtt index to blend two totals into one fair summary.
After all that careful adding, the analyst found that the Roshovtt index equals 89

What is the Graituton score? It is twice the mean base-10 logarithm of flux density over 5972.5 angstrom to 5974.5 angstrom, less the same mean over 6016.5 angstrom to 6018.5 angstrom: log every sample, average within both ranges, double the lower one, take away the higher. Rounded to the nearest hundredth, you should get 1.35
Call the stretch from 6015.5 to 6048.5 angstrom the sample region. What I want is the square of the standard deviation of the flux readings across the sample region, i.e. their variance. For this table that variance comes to 0.6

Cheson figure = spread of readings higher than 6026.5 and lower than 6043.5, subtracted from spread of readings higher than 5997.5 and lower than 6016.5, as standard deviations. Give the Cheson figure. 0.11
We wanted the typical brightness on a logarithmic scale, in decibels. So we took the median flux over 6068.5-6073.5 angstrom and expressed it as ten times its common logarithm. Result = 13.1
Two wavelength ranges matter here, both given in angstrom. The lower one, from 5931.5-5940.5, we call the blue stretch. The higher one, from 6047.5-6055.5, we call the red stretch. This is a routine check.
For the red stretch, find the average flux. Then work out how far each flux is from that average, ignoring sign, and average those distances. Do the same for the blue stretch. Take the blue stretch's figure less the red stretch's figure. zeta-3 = -0.1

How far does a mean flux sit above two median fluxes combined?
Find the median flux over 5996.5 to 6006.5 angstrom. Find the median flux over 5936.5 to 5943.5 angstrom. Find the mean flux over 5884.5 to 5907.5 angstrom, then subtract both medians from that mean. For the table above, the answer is -21.7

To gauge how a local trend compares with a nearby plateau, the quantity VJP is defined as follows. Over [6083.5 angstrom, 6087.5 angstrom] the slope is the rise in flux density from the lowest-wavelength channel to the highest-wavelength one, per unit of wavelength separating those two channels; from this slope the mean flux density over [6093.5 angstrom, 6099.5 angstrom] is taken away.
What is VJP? -20.2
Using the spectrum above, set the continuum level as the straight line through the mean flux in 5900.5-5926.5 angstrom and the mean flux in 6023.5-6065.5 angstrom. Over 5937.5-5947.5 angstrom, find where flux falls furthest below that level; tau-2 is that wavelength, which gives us 5943.0 angstrom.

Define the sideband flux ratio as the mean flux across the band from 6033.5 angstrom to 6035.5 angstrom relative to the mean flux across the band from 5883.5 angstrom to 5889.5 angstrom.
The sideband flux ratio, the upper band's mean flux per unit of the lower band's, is 1.18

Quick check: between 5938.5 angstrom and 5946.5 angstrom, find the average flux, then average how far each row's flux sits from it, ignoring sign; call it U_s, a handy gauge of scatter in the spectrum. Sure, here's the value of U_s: 0.44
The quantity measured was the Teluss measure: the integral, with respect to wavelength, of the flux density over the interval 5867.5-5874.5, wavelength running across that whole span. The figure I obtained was 143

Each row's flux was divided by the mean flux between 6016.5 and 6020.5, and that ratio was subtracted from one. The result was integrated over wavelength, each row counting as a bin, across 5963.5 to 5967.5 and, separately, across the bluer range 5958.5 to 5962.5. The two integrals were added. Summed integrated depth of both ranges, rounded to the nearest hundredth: -0.43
